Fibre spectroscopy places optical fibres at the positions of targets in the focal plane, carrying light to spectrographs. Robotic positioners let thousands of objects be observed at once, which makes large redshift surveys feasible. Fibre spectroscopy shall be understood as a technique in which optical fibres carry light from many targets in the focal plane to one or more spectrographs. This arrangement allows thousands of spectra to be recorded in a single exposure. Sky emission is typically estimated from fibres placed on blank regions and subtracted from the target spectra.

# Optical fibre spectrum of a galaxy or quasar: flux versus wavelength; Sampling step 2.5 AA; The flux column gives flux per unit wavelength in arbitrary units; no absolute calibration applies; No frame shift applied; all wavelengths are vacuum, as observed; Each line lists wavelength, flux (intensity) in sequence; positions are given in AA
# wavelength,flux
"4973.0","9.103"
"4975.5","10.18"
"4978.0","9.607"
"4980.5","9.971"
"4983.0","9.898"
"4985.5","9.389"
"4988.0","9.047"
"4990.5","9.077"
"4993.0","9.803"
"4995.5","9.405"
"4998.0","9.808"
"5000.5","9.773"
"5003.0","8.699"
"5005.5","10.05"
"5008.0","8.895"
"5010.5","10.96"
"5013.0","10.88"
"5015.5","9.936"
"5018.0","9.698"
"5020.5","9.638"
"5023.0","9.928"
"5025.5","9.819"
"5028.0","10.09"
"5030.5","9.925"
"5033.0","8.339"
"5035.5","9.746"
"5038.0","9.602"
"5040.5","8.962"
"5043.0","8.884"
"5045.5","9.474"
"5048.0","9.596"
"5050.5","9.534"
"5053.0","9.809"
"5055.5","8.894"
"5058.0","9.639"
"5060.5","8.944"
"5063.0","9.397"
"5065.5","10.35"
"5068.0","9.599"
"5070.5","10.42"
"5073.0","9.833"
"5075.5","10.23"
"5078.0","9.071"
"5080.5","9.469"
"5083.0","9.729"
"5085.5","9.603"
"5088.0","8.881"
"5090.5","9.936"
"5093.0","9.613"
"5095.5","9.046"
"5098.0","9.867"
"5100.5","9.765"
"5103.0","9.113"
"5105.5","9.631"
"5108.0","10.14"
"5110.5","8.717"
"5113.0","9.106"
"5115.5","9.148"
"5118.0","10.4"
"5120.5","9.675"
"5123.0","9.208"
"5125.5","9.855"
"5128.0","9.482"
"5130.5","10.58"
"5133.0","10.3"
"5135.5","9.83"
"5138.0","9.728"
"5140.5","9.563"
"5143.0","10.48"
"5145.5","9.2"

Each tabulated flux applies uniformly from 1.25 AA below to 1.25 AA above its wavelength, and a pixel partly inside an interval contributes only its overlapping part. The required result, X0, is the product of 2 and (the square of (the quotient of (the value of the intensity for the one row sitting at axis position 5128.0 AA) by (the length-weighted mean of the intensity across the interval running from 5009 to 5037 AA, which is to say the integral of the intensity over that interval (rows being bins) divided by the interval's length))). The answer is 1.84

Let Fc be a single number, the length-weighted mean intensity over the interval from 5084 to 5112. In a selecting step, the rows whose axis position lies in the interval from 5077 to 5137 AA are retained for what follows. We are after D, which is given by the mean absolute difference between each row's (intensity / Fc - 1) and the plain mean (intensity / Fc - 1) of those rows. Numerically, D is 0.041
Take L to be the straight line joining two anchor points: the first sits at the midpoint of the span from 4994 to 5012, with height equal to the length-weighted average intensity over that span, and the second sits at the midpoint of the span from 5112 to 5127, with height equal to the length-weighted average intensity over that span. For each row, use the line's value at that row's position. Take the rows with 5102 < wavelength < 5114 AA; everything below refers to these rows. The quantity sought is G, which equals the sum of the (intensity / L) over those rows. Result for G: 4.87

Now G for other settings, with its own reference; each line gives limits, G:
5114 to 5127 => 5.05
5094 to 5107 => 4.95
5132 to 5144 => 5.22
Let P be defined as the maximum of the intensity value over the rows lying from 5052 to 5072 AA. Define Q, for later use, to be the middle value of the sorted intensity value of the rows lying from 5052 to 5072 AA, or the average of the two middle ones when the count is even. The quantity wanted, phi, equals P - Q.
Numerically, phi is 0.80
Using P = 10.42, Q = 9.62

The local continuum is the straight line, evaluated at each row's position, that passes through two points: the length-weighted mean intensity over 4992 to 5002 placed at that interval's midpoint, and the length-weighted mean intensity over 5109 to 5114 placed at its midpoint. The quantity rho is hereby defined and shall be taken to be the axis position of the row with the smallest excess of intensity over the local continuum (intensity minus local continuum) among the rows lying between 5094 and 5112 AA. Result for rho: 5110.5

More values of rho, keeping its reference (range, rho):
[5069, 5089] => 5088.0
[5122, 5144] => 5123.0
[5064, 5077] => 5068.0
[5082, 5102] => 5088.0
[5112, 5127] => 5113.0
